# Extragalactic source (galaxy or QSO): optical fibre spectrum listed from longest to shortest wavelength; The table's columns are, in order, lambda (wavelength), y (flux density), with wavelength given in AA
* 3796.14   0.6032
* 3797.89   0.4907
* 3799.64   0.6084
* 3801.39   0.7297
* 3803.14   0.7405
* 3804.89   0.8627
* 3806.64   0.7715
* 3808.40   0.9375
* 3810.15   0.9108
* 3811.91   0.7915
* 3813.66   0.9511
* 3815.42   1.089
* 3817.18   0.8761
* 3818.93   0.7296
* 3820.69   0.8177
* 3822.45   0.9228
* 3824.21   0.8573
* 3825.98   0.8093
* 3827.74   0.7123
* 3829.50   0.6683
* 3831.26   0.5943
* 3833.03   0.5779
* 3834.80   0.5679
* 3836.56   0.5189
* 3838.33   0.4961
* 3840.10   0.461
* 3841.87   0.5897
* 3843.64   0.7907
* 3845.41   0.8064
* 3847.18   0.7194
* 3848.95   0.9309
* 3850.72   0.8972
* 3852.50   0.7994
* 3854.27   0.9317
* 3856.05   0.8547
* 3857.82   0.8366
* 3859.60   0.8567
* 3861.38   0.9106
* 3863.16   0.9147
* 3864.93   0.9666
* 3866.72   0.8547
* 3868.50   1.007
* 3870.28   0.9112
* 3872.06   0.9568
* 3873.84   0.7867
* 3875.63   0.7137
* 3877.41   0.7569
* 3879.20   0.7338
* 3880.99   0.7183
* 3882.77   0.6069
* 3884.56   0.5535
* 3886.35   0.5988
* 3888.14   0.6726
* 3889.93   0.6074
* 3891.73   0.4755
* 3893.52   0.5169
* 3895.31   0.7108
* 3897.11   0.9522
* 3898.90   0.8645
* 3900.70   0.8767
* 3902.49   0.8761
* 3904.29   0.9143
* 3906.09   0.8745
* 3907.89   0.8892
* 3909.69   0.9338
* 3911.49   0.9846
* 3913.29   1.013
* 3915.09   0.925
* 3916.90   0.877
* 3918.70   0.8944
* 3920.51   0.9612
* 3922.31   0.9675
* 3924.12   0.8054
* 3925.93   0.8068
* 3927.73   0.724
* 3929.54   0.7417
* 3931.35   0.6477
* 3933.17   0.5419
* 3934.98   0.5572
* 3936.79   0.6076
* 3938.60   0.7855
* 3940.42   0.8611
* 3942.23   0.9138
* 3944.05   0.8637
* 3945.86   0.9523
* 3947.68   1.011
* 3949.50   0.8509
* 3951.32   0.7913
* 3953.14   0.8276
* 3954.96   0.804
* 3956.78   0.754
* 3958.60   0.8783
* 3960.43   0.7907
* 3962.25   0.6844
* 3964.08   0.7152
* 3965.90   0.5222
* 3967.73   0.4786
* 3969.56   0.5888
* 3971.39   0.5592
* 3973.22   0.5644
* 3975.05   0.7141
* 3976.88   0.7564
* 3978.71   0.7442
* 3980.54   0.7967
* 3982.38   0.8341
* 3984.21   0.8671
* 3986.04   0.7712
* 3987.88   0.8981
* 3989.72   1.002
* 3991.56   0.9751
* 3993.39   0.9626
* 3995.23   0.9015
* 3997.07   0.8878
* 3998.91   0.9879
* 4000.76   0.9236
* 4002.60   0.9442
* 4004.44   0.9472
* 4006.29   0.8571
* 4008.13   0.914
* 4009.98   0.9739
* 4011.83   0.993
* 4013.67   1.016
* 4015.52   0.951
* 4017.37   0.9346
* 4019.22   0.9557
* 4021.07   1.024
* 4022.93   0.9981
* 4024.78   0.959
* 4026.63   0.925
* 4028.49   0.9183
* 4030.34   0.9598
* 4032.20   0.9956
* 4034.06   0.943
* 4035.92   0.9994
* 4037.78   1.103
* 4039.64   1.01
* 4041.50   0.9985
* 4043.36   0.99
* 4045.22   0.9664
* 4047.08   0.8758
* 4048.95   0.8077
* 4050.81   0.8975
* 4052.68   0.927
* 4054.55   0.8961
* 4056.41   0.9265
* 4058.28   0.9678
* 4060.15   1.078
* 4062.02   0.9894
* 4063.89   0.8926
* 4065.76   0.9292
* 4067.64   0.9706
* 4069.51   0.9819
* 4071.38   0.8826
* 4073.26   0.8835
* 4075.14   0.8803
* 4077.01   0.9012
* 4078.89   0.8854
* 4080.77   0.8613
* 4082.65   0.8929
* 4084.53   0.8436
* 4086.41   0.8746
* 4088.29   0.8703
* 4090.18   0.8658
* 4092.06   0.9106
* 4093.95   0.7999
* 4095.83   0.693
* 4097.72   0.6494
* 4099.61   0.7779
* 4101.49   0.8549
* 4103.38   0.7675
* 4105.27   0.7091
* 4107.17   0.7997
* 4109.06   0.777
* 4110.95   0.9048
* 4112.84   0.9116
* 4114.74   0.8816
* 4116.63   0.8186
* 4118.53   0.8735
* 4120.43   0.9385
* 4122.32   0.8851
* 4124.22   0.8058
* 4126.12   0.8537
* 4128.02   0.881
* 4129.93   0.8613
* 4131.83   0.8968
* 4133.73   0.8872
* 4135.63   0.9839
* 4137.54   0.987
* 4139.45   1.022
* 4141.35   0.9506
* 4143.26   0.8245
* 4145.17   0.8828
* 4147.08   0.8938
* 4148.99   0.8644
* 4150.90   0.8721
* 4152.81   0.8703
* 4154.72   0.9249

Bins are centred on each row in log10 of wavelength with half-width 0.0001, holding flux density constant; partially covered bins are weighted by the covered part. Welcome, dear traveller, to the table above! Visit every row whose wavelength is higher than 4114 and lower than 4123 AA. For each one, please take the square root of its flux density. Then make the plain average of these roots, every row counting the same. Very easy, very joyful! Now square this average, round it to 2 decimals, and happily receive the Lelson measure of 0.88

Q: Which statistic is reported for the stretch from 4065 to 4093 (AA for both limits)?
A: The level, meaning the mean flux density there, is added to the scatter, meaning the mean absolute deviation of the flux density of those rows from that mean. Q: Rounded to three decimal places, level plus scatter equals 0.924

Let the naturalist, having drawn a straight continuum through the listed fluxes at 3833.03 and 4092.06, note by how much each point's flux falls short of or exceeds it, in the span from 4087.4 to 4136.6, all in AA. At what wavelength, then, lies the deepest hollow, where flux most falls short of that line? 4097.72 AA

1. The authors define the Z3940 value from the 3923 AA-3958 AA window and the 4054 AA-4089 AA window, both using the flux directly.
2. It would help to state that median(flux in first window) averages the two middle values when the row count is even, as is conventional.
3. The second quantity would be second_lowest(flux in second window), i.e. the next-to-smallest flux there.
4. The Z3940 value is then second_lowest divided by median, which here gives 1.07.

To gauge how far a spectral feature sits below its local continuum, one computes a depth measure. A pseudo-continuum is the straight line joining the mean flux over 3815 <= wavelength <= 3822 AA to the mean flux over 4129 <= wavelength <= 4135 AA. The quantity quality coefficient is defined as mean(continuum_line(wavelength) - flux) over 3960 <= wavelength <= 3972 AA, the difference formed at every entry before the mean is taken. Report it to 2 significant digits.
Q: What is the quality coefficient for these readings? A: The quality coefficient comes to 0.26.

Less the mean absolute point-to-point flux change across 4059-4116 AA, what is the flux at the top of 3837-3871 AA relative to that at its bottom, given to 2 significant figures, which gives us 0.36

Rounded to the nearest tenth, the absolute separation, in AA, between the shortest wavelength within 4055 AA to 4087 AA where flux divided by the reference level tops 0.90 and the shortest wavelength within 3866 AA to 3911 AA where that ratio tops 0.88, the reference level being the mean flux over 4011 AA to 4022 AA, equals 187.9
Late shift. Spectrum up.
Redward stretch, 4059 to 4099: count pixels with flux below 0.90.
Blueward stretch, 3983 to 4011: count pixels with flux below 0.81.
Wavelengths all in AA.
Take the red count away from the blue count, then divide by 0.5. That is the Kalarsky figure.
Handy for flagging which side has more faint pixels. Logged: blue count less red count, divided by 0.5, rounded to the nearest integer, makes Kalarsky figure -26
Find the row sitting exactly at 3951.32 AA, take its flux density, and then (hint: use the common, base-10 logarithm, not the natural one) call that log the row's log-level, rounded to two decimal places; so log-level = -0.10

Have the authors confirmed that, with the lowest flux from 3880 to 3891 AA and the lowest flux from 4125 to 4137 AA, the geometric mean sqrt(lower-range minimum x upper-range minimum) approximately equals 0.687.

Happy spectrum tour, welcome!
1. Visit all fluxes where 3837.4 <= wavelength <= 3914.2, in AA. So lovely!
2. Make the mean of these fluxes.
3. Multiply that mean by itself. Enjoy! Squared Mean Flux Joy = 0.63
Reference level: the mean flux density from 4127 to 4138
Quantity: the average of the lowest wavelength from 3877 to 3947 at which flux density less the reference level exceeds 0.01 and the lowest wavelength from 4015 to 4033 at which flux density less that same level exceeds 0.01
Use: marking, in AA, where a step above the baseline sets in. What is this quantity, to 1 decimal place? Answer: 3956.3 AA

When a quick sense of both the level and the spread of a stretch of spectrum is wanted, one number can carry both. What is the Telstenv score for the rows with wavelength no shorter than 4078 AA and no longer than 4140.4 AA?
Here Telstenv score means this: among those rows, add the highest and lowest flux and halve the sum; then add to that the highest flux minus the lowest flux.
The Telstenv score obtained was 1.21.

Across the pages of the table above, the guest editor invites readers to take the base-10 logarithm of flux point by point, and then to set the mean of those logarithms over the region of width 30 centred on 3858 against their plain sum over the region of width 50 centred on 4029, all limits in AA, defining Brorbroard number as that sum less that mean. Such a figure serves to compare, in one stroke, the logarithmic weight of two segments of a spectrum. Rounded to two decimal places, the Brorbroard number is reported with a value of -0.48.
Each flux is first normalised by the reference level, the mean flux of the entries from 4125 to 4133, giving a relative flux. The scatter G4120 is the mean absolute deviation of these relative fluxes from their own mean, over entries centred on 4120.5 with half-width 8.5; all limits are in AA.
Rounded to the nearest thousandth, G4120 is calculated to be 0.035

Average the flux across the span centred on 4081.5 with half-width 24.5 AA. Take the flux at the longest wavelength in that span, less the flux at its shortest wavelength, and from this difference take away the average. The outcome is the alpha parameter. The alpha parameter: -1.1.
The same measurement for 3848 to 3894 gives -1.2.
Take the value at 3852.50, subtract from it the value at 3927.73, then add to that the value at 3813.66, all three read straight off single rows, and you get 1.0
